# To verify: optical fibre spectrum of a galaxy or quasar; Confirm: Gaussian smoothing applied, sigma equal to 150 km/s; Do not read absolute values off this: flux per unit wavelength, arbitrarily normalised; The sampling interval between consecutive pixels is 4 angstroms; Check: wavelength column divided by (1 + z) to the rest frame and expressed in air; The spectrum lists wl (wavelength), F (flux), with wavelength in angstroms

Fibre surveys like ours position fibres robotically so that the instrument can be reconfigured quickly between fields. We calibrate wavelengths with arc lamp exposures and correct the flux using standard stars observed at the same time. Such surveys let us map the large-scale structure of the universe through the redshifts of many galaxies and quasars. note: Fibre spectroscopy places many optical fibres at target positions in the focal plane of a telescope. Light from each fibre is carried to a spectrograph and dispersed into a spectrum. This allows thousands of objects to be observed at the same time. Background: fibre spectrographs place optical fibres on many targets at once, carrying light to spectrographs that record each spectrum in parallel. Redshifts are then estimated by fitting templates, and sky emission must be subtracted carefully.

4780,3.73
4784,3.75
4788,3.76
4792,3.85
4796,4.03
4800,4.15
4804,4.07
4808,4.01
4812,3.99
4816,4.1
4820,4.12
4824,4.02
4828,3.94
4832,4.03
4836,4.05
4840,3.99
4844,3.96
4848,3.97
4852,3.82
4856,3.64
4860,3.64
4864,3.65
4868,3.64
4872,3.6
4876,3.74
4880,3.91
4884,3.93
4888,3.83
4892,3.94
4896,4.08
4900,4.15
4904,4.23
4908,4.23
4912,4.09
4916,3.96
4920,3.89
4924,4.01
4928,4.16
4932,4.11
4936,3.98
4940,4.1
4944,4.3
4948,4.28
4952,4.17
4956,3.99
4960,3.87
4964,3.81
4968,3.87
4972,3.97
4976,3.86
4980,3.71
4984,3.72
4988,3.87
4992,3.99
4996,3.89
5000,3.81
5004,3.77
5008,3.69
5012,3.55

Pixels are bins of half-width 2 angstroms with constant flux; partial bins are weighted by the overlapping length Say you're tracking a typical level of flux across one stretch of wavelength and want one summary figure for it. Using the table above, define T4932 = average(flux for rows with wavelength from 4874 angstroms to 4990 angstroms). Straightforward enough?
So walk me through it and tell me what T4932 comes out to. 3.992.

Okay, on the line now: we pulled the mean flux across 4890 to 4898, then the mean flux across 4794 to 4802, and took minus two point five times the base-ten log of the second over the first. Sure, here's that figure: -0.021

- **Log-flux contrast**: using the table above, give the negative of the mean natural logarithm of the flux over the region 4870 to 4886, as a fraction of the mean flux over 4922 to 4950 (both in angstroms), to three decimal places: -0.322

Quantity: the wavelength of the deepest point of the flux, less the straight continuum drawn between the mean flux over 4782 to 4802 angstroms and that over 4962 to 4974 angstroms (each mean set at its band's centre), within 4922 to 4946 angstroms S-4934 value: 4936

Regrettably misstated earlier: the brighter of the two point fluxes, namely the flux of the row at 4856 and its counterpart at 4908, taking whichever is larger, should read 4.23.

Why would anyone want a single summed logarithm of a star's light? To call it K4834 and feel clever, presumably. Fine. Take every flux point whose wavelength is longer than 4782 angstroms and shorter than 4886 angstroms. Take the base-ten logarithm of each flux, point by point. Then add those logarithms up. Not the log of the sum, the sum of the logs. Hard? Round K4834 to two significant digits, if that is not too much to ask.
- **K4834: 15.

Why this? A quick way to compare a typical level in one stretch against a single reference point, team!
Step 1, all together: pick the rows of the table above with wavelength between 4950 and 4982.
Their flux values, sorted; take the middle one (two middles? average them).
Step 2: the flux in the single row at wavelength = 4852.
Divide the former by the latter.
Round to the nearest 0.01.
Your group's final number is 1.01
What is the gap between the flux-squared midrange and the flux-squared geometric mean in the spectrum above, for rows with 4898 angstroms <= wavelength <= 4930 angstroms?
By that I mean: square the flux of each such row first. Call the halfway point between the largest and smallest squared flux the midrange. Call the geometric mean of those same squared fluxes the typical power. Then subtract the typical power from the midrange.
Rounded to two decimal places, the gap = -0.20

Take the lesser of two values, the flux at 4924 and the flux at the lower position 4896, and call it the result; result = 4.0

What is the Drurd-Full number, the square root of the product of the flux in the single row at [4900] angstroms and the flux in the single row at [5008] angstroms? 3.91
